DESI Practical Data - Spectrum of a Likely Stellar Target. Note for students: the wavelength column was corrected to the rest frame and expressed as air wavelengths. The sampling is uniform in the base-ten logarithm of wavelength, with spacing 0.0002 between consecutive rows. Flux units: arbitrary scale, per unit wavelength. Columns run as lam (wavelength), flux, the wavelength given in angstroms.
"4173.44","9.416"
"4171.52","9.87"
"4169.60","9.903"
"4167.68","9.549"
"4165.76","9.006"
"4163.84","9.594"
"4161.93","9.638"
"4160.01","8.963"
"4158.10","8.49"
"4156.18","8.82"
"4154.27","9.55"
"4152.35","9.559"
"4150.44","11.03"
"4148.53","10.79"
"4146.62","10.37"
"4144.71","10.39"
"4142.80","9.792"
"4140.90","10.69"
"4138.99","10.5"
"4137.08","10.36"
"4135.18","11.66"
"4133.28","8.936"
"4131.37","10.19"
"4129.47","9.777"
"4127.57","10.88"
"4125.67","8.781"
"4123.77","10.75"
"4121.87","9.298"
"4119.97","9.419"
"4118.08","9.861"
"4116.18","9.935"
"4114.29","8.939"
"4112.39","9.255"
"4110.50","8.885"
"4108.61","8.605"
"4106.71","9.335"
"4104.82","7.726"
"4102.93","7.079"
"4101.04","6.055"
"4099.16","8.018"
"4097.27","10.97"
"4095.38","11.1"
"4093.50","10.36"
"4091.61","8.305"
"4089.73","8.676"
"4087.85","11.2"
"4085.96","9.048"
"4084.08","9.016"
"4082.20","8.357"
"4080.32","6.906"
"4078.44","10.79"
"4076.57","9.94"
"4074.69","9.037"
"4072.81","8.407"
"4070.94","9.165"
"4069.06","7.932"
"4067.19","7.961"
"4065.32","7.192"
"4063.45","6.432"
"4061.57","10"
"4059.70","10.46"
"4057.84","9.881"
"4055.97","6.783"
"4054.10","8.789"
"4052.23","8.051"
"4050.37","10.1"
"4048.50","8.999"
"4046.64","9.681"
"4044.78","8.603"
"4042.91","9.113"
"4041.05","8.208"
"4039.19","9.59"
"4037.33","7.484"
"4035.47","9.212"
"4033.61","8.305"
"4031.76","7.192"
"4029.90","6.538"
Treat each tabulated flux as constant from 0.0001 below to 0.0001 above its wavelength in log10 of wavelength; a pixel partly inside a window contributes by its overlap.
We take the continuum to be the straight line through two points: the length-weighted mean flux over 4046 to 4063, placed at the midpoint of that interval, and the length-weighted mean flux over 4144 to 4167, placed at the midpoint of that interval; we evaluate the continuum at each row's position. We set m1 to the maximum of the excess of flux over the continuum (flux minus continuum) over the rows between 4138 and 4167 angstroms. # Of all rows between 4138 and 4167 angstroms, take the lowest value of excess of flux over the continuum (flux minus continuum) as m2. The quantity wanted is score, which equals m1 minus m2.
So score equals 2.6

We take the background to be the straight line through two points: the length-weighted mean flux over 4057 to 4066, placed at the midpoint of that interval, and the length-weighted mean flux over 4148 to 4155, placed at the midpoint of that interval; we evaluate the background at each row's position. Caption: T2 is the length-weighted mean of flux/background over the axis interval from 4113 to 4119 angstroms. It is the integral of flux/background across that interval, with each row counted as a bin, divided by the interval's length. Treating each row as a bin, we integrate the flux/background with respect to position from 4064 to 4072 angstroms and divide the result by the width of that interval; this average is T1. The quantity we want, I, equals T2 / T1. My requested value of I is 1.10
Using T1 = 0.90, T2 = 0.99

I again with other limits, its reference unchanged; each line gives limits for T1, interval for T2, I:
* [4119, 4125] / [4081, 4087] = 0.95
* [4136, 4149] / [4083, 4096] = 1.01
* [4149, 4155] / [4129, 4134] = 0.98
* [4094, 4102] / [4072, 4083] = 1.01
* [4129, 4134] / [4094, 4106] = 0.94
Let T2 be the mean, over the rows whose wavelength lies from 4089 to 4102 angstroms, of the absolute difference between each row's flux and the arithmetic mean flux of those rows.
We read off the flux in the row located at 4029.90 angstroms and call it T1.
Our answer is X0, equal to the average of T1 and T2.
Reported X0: 4.02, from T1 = 6.538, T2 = 1.49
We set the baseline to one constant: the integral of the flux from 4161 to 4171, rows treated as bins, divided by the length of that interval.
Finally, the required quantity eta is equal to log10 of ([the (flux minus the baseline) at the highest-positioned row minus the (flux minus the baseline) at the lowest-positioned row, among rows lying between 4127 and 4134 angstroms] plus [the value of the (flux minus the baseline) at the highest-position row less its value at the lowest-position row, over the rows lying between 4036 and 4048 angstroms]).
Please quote -0.60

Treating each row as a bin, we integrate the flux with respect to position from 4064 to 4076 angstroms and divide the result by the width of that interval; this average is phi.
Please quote 8.3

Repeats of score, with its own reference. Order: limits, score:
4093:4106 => 5.1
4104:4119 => 2.1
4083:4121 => 5.2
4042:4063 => 3.7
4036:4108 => 5.2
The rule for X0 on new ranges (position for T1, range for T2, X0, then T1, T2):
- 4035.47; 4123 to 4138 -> 4.98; 9.212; 0.75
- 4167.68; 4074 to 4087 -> 5.17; 9.549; 0.79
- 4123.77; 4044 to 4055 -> 5.66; 10.75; 0.57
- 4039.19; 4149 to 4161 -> 5.12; 9.59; 0.64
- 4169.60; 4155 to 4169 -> 5.14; 9.903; 0.38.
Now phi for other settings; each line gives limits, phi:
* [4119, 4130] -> 9.8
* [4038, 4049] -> 9.0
